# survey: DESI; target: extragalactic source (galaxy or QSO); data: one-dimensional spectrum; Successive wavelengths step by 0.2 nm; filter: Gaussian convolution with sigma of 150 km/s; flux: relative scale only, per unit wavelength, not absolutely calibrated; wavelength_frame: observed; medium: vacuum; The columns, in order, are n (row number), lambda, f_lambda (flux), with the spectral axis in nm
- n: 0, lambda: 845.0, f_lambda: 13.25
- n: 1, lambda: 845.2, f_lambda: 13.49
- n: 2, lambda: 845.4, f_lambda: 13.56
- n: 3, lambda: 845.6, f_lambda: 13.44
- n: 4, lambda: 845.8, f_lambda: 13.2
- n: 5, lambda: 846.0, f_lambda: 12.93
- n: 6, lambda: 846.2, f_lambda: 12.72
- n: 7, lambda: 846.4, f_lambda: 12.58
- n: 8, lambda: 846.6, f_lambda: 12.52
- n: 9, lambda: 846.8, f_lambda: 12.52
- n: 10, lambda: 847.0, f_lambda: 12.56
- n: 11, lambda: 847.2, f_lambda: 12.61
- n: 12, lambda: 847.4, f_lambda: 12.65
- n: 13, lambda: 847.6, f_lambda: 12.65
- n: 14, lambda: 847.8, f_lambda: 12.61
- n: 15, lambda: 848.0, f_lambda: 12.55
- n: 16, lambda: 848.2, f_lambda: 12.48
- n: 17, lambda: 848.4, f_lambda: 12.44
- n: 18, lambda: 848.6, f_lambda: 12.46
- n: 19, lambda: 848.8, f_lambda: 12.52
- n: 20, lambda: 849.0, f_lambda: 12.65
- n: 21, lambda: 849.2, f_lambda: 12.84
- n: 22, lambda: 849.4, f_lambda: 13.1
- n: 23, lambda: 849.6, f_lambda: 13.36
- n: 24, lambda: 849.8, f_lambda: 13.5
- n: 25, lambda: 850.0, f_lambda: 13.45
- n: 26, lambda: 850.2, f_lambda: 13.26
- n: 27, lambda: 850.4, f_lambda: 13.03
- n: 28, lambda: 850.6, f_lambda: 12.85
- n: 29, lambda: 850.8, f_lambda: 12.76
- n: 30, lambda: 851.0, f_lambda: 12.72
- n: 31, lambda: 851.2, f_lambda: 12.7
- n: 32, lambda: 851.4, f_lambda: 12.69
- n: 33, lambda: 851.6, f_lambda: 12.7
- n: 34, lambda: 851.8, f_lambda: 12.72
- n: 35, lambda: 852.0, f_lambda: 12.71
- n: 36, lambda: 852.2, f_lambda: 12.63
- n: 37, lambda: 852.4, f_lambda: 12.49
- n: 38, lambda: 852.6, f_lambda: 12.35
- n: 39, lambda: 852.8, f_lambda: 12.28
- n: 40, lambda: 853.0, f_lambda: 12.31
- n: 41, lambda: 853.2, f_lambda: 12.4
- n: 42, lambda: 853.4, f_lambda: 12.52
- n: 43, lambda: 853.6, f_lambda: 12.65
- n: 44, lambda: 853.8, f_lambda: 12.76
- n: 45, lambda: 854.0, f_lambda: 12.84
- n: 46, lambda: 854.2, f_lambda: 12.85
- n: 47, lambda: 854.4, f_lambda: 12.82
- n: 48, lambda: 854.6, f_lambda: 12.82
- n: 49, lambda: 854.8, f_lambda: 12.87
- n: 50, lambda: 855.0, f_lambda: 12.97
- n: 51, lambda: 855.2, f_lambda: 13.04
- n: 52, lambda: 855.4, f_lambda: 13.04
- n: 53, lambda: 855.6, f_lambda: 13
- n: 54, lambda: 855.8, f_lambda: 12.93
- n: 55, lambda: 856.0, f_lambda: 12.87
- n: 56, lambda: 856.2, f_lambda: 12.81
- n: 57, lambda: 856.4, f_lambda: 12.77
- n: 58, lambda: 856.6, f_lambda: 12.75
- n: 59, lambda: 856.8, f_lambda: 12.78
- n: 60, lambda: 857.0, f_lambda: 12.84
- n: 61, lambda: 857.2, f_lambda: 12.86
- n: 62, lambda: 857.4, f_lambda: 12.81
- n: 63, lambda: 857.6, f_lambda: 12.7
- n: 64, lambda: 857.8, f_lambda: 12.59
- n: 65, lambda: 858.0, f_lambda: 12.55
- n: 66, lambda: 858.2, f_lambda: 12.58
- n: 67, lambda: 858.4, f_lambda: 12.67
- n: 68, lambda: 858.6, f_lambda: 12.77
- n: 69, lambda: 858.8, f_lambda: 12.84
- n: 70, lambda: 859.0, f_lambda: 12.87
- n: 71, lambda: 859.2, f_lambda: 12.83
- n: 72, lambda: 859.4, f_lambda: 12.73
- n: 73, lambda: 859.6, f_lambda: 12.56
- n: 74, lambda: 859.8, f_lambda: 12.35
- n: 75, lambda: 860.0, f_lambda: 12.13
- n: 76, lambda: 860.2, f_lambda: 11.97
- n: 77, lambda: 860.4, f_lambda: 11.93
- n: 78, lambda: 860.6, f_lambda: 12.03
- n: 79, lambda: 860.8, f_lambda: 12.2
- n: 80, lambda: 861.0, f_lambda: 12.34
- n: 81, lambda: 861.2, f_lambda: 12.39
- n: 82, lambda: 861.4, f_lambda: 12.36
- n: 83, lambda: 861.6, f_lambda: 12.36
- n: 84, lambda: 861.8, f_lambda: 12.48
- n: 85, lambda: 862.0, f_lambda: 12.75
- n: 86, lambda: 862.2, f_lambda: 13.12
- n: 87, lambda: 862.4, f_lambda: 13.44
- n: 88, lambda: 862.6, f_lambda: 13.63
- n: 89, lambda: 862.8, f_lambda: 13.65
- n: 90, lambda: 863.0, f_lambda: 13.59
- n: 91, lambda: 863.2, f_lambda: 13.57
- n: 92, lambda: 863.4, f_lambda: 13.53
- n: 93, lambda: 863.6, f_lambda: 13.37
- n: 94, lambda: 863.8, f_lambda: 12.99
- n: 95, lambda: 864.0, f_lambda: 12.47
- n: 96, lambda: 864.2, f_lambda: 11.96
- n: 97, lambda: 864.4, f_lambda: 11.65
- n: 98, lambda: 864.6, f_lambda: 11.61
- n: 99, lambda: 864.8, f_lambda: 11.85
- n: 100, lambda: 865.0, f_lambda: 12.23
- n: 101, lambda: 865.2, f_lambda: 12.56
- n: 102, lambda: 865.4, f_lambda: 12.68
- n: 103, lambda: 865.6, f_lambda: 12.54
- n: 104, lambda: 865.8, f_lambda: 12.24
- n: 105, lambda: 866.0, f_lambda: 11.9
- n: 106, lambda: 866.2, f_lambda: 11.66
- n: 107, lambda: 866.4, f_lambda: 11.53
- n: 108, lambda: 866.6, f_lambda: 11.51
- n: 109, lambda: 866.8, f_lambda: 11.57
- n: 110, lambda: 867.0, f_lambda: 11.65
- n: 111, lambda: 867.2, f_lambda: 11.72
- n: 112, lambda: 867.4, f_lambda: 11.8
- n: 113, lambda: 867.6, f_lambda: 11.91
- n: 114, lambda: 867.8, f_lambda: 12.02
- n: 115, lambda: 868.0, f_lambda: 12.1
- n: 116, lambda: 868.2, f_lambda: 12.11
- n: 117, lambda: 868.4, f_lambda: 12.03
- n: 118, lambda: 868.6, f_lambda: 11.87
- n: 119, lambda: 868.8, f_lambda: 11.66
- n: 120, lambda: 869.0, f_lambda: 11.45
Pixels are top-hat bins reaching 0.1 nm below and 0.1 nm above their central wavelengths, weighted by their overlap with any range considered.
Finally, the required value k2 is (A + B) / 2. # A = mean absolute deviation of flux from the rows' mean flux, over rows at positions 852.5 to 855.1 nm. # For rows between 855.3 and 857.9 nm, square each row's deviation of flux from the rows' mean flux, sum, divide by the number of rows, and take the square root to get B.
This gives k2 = 0.164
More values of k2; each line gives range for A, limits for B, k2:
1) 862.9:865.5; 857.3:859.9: 0.381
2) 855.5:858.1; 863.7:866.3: 0.260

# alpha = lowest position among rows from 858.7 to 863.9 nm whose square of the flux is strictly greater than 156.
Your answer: 858.8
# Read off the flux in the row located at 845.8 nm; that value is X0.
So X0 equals 13.2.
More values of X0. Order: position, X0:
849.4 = 13.1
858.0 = 12.55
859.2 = 12.83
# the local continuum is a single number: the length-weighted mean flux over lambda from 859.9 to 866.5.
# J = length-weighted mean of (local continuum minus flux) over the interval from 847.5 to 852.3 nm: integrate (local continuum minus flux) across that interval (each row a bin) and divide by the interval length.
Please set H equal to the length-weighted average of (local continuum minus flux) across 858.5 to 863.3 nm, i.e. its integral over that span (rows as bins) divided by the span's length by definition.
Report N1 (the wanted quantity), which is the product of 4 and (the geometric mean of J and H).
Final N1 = 0.98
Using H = -0.20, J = -0.30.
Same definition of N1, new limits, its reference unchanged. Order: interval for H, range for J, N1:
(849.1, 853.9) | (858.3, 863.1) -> 0.84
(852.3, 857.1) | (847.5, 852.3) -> 1.06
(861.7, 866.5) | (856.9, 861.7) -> 0.09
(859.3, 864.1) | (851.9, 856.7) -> 0.93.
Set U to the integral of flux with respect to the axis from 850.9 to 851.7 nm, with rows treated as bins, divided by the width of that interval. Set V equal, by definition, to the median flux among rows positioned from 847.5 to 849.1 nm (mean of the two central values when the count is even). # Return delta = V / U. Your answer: 0.99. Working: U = 12.7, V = 12.5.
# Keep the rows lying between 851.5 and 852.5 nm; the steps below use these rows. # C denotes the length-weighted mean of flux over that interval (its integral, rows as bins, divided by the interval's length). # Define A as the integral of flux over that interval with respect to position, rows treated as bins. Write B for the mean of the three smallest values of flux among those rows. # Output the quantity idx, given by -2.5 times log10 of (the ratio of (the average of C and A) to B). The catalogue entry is -0.004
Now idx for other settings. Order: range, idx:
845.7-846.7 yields -0.016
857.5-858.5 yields -0.004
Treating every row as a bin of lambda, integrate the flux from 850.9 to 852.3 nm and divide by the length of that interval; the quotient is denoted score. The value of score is 12.7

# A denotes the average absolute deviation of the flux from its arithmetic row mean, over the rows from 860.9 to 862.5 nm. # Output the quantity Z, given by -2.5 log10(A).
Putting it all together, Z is 1.2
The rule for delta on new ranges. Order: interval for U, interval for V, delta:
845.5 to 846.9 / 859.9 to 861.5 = 0.95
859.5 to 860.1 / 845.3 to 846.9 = 1.04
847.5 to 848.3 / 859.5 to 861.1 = 0.97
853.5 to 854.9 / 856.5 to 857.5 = 1.00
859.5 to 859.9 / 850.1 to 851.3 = 1.03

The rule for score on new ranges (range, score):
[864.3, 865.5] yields 12.1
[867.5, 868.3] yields 12.0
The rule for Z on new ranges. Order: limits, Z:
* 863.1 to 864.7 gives 0.4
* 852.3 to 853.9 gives 2.2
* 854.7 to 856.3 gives 2.9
